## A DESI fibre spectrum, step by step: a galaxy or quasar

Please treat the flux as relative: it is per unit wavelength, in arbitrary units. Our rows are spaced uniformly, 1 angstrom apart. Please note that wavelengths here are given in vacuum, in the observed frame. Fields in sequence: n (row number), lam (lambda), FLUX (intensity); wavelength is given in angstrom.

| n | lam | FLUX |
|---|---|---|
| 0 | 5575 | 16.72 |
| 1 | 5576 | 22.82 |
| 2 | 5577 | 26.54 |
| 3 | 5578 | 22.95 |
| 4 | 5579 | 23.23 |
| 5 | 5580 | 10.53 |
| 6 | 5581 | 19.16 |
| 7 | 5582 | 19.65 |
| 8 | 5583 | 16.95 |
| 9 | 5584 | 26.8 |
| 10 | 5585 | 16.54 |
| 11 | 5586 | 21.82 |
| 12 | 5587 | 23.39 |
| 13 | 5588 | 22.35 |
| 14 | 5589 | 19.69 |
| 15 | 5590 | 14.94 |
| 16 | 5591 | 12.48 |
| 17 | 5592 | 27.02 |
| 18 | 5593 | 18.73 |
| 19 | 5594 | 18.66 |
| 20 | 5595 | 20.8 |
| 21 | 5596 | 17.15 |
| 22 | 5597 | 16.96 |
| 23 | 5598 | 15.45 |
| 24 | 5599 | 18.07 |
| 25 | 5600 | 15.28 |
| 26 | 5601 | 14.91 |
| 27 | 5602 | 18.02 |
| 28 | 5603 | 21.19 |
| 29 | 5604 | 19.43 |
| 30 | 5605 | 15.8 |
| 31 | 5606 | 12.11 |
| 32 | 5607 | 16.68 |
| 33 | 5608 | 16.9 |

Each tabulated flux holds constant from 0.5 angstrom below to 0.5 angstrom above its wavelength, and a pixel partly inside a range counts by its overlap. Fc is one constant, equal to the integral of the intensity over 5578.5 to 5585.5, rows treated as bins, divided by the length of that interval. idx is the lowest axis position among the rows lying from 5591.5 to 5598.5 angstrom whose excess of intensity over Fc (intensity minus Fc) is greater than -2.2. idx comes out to 5592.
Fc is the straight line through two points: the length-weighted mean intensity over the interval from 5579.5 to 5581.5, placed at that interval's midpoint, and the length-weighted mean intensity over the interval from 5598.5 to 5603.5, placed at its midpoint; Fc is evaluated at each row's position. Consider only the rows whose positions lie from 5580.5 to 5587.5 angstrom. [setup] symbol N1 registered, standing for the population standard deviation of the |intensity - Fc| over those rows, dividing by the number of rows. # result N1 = 3.3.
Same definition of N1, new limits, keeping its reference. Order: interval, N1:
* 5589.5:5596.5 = 3.2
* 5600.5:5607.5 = 1.7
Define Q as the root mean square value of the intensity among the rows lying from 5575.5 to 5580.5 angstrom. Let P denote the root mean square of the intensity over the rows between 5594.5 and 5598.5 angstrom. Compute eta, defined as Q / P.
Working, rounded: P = 17.7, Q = 21.9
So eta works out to 1.24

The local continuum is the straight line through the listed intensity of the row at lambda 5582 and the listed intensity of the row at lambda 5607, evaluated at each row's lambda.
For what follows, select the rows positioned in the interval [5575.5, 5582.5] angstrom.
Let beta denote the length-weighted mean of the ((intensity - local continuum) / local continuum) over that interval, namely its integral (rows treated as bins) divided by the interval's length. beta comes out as 0.03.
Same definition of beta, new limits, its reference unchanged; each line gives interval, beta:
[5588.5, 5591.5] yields -0.16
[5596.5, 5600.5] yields -0.07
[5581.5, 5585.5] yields 0.03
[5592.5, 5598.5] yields -0.01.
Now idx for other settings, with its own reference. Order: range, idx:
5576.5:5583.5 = 5577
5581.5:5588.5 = 5582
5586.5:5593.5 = 5587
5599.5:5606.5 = 5602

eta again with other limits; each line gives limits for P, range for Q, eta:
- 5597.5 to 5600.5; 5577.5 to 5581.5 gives 1.20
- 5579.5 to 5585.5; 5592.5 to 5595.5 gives 1.03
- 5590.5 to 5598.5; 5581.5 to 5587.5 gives 1.12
